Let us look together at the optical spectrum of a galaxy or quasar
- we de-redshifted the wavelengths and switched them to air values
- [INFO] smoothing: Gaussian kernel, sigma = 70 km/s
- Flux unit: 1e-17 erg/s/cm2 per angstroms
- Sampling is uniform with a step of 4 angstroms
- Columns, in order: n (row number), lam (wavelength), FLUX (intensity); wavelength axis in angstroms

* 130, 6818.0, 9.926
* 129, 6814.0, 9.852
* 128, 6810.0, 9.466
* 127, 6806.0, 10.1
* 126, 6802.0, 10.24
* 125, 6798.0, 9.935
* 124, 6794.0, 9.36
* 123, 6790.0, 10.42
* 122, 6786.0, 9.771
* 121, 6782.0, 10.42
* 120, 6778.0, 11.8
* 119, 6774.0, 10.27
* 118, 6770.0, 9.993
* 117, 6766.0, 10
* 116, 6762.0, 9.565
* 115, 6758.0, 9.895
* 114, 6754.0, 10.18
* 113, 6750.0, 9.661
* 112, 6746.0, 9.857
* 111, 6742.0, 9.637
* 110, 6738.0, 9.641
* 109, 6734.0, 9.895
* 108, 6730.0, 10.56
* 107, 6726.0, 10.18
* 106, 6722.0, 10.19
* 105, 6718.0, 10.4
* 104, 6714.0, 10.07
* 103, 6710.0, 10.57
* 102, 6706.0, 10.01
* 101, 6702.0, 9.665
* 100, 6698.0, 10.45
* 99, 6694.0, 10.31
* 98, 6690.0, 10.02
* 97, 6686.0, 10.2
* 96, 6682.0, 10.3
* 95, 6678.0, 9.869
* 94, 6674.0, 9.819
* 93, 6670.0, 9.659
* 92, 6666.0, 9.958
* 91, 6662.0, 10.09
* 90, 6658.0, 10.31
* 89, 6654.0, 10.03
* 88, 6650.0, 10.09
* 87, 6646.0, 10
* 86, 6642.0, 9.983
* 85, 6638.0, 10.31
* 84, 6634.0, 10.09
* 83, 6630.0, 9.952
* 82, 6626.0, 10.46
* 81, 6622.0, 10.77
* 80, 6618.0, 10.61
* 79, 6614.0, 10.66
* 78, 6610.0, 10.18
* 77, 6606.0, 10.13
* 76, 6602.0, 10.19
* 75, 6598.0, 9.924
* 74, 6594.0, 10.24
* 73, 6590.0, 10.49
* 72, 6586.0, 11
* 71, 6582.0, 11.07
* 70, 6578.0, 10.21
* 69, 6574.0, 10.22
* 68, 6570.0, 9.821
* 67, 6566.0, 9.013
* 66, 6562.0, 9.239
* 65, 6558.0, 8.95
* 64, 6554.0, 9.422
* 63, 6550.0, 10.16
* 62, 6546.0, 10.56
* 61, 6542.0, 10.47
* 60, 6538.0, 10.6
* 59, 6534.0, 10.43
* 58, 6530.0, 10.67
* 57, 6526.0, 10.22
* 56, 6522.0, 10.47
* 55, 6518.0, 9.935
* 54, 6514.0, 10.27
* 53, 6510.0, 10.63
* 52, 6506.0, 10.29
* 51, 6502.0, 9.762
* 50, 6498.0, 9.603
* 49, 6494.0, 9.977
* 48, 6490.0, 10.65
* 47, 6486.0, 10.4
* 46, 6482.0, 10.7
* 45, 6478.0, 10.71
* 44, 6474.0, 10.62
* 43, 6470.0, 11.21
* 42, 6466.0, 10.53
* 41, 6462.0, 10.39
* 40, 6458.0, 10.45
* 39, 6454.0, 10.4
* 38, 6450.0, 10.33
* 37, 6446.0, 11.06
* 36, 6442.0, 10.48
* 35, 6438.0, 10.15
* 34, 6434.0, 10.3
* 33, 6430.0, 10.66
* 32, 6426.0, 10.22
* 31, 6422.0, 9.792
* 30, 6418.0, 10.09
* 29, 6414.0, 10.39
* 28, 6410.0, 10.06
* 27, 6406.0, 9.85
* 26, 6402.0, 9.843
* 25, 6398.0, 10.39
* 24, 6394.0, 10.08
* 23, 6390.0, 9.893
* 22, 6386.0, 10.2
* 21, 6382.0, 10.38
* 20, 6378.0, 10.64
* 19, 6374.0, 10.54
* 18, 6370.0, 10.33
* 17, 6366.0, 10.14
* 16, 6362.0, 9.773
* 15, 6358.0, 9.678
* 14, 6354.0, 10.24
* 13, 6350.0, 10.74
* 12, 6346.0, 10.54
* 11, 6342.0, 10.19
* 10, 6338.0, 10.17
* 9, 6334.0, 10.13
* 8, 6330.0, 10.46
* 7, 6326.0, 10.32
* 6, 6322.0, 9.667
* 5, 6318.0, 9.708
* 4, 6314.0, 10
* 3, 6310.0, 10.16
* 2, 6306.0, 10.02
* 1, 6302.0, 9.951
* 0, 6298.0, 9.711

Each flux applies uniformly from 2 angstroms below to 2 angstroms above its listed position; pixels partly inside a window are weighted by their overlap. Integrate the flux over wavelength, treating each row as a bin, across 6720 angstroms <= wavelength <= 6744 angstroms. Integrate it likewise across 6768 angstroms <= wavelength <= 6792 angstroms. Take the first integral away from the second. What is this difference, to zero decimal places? 10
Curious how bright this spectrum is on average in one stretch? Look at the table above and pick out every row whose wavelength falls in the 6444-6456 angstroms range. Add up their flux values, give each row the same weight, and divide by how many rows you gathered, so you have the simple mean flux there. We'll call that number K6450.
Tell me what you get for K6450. 10.6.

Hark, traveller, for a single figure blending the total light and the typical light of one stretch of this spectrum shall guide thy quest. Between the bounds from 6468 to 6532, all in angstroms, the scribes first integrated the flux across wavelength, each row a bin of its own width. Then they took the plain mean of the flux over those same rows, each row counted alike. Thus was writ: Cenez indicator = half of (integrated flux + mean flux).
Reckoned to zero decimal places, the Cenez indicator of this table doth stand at 337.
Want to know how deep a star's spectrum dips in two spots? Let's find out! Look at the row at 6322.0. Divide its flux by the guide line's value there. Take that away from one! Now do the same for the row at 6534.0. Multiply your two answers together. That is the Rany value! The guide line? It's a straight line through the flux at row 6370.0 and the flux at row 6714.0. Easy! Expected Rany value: -0.0015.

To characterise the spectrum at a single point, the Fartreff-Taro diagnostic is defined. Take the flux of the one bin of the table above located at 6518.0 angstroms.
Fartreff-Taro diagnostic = 9.935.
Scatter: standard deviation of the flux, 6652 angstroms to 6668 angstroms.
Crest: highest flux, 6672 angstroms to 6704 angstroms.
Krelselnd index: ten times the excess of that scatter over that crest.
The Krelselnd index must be -103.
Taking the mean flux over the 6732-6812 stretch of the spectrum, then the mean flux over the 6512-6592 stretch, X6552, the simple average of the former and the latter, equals 10.1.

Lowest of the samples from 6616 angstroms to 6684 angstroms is 9.659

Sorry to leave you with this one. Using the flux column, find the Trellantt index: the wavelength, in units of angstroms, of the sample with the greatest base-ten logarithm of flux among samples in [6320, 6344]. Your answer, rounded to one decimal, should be 6330.0 angstroms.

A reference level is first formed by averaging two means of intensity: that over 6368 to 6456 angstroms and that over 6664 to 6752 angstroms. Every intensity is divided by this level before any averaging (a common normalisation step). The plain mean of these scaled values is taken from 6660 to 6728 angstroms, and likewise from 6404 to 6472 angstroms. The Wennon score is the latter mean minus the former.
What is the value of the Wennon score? 0.027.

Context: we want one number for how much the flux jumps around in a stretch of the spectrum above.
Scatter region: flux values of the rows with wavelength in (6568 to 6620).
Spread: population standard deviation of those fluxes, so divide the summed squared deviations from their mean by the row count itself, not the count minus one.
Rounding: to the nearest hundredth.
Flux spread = 0.37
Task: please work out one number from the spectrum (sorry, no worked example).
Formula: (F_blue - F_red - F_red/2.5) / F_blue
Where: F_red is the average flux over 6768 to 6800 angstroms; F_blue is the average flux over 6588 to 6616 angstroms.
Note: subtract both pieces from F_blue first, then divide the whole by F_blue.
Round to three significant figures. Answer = -0.398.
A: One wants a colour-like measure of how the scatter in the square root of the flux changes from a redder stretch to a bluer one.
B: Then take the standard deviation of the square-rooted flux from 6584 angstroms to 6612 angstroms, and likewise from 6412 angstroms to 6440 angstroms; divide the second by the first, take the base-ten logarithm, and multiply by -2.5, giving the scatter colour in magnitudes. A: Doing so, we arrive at 0.27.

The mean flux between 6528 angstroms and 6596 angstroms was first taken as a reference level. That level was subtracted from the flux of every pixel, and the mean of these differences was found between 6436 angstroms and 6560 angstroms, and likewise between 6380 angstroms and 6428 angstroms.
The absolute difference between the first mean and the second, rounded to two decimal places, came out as 0.24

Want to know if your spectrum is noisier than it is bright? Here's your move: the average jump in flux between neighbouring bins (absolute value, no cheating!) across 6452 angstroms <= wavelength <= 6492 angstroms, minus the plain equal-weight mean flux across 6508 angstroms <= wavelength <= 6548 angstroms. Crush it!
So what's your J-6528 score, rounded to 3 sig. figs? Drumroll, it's -10.2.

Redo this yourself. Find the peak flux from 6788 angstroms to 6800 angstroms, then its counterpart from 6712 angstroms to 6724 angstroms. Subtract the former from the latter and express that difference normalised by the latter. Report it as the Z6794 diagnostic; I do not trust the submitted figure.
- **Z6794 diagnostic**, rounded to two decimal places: 0.00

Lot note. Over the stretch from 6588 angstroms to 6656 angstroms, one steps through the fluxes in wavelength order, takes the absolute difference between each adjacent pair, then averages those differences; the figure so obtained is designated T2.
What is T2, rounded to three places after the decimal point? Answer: 0.206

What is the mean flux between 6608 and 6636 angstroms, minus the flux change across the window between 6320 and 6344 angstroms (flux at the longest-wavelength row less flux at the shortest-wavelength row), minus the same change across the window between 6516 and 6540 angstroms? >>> 9.2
